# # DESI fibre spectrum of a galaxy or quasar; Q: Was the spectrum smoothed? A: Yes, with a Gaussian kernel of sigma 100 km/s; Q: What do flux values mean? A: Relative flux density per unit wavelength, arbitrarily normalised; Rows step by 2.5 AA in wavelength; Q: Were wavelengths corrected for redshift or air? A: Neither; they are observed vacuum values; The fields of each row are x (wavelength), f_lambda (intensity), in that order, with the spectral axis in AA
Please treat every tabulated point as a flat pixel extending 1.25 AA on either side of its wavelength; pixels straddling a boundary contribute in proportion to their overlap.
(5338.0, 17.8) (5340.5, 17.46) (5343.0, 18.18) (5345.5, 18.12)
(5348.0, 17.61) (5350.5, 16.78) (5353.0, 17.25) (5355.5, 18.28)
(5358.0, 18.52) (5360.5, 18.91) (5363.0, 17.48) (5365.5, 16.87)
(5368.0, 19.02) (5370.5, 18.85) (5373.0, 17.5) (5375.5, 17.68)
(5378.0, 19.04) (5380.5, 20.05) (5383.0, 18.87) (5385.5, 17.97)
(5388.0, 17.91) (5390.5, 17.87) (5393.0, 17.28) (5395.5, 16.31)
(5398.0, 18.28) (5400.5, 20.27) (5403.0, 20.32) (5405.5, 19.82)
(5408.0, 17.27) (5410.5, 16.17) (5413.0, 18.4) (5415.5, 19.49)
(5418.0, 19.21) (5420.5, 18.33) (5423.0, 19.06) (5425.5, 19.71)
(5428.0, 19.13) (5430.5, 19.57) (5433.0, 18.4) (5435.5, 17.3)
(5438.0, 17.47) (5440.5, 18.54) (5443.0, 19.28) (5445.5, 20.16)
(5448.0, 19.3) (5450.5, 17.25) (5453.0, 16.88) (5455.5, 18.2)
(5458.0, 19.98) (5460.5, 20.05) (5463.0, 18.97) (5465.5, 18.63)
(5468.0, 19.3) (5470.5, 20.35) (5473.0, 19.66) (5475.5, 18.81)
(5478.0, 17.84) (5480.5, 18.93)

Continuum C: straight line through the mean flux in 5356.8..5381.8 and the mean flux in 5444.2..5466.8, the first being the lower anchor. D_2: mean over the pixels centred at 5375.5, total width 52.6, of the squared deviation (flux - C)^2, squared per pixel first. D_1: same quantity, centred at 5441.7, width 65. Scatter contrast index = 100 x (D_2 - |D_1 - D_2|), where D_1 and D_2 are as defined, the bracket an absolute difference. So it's 106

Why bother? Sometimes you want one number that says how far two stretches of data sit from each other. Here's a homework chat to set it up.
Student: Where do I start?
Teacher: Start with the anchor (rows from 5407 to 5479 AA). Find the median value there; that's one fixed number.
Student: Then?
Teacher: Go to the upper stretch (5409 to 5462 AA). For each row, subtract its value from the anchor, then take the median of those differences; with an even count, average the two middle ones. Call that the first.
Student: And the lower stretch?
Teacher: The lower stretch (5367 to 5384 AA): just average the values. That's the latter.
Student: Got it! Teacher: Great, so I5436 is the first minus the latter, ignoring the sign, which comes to 18.8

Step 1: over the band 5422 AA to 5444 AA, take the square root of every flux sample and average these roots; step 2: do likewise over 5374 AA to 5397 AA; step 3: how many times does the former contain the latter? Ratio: 1.02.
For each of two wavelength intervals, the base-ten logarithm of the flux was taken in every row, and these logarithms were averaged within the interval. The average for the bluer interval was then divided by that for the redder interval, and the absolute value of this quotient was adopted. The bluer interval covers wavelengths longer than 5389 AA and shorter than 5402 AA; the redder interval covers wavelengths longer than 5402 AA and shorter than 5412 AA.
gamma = 0.99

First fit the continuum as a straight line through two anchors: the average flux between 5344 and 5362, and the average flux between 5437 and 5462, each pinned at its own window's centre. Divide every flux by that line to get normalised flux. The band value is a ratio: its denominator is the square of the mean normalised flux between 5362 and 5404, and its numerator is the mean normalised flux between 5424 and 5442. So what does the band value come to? 0.98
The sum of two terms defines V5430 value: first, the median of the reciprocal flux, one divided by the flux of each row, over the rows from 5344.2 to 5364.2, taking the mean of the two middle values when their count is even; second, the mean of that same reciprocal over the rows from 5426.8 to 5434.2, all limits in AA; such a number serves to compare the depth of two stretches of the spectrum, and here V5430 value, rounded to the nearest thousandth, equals 0.109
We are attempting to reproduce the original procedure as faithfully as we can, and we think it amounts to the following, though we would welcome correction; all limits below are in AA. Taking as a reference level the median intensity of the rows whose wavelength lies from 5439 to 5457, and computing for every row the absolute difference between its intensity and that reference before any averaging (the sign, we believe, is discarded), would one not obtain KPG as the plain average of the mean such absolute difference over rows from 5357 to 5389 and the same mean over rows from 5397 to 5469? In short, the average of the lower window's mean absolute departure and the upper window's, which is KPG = 0.83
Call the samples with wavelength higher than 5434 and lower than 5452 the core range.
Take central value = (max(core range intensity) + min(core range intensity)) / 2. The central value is 18.7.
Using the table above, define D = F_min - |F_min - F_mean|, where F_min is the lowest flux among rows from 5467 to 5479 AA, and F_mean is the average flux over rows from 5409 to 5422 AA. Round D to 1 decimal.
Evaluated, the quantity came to 17.4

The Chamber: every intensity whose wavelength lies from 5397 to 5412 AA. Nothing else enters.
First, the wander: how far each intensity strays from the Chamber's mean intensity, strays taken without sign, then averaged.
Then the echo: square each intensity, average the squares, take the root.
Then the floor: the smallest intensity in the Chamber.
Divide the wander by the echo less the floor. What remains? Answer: 0.56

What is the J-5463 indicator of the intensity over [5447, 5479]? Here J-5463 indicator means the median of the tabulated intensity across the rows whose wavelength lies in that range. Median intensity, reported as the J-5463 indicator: 19.0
